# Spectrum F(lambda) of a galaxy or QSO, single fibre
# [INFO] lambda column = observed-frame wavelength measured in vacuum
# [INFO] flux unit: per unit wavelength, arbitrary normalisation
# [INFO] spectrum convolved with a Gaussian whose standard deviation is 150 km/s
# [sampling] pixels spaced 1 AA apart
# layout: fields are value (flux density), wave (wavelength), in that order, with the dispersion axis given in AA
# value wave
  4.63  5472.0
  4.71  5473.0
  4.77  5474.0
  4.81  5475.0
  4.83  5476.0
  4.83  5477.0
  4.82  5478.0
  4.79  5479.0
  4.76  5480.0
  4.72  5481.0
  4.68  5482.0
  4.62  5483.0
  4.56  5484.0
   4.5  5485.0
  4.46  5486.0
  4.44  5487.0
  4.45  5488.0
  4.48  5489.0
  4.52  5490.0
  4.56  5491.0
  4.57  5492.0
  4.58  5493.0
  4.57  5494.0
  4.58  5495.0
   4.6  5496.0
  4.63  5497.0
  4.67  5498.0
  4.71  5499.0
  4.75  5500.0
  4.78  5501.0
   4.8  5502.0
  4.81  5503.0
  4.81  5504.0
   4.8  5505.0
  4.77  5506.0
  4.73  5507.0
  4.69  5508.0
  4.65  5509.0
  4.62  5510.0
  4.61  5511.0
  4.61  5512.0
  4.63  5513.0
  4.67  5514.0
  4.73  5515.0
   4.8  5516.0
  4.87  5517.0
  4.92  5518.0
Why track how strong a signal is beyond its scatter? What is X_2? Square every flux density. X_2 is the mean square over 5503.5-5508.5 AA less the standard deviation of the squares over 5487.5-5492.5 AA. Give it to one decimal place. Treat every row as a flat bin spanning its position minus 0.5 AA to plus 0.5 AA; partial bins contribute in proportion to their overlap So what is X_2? 22.2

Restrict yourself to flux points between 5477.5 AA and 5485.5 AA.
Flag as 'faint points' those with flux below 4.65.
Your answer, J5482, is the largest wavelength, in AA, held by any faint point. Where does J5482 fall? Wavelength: 5485.0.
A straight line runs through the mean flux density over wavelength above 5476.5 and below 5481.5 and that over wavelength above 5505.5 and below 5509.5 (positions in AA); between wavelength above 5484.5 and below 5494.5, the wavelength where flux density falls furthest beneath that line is 5487.0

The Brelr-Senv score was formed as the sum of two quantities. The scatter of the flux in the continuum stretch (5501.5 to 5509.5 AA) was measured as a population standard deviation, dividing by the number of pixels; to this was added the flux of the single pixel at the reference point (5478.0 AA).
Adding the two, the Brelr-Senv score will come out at 4.88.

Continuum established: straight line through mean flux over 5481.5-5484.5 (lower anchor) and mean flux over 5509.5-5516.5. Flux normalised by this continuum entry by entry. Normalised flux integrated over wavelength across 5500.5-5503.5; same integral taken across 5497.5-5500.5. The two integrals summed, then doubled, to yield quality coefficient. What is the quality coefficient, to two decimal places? 12.27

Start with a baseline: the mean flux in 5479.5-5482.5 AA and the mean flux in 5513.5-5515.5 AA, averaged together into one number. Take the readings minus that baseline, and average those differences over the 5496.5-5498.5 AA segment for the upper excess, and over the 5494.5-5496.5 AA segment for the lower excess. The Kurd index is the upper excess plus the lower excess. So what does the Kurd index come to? -0.18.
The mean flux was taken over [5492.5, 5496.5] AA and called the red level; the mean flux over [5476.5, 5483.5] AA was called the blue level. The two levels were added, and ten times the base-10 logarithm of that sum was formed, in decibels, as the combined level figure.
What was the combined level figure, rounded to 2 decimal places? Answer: 9.70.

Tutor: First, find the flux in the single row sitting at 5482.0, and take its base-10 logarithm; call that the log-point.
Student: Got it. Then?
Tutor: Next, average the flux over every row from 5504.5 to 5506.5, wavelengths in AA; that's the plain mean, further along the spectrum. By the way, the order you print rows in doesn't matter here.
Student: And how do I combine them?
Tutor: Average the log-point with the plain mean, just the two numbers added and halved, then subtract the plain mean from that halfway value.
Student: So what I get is -2.06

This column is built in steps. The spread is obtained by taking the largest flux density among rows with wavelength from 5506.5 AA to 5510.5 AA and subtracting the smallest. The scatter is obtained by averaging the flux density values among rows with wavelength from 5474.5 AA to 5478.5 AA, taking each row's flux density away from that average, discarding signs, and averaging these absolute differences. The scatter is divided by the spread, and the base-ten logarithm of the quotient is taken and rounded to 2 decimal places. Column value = -1.17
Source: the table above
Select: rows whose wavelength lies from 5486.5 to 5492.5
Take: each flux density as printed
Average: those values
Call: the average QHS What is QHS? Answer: 4.50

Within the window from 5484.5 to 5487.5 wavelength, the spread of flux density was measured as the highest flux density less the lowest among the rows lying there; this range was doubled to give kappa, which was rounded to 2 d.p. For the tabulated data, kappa 0.12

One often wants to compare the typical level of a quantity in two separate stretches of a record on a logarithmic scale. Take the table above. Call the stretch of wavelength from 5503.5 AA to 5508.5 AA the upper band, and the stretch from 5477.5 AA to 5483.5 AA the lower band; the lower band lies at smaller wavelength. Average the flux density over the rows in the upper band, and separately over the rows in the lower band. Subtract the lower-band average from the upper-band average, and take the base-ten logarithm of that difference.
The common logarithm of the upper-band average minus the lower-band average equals -1.5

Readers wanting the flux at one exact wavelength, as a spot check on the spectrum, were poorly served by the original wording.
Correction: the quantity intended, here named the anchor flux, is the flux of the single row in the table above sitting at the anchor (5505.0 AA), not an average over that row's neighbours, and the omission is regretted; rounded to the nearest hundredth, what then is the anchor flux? 4.80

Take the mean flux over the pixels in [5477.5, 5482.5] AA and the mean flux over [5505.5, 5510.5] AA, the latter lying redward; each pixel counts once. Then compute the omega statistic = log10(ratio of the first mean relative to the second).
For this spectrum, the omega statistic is 0.006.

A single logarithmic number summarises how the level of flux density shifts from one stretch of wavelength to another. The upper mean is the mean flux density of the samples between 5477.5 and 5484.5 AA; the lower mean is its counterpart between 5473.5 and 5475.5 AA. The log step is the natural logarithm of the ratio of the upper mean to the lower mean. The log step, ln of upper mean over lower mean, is -0.02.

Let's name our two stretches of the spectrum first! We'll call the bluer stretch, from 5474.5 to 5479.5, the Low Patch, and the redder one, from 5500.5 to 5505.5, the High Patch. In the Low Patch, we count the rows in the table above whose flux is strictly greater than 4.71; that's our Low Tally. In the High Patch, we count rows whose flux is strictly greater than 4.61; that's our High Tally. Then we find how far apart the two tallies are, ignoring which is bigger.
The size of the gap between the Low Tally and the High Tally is 0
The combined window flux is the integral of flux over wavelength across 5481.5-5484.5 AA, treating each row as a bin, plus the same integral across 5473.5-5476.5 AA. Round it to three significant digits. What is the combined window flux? 28.3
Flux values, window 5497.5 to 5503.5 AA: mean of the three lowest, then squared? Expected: 22.2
